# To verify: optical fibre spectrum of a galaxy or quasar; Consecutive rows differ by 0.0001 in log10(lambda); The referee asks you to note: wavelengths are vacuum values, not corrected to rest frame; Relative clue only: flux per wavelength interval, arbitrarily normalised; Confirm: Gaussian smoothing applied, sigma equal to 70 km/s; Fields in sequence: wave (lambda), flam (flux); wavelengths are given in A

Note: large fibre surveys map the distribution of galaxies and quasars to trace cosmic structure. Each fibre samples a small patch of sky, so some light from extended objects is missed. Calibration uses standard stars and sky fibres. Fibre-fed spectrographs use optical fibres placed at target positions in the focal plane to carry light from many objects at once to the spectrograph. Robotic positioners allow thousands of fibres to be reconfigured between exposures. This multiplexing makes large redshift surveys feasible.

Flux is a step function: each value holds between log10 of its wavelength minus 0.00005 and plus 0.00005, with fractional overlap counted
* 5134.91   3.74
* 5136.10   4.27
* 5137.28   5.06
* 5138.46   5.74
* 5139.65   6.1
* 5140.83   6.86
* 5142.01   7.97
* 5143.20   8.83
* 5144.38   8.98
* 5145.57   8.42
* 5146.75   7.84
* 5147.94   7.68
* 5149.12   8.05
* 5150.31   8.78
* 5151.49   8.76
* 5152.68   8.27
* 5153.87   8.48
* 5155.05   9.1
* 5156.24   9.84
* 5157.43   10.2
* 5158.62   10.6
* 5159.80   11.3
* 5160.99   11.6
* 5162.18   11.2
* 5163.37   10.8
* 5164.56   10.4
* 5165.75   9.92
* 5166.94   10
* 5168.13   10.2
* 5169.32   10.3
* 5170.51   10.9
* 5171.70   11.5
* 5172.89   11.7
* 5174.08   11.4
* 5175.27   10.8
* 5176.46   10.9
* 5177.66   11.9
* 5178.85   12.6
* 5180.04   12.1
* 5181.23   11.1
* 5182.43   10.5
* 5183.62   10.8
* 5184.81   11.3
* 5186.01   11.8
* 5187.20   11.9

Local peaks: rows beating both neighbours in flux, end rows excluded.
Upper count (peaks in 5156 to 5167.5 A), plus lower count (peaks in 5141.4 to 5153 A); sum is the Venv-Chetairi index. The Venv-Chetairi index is 3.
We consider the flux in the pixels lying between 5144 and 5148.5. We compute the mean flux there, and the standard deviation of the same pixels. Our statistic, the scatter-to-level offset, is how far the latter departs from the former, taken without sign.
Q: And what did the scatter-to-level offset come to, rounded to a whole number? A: 8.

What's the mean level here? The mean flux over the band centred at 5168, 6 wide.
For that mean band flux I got 10.3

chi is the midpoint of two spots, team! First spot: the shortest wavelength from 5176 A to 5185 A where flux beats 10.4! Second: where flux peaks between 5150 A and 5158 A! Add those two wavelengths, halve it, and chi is 5166.9 A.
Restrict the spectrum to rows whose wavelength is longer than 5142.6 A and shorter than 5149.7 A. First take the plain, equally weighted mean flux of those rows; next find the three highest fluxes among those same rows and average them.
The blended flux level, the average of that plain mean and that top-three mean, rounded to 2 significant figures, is 8.5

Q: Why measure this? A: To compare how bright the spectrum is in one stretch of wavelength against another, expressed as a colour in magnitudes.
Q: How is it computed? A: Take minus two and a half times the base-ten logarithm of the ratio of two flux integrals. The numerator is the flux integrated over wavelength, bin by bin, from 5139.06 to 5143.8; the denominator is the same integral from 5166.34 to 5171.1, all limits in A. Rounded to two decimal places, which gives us 0.36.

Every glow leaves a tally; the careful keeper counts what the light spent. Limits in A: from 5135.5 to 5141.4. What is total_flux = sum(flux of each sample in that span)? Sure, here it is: 28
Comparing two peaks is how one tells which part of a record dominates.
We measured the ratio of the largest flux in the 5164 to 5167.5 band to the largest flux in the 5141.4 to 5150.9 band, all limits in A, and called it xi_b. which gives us 1.16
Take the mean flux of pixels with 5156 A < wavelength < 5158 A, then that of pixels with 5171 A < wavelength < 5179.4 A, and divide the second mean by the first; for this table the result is 1.15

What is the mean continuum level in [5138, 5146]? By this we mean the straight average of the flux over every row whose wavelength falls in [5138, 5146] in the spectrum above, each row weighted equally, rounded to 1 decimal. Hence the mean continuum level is 7.6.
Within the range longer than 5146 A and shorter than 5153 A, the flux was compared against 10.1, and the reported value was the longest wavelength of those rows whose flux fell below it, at 5152.68 A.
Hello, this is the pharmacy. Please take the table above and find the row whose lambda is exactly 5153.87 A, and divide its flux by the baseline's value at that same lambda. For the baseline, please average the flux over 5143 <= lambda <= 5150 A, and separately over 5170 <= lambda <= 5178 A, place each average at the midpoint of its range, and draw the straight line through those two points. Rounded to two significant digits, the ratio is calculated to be 0.93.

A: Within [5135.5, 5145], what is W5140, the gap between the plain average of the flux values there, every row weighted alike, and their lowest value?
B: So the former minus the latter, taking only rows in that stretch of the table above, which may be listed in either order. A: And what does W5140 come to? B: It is 2.46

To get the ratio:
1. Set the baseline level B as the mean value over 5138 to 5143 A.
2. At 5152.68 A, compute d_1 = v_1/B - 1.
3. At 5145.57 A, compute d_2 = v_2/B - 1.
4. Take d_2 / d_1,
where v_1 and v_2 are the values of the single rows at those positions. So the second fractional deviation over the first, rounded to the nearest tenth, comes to 1.1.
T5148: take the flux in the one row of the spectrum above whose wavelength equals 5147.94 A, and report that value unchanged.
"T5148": 7.68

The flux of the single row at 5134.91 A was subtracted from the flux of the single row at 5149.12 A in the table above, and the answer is 4.3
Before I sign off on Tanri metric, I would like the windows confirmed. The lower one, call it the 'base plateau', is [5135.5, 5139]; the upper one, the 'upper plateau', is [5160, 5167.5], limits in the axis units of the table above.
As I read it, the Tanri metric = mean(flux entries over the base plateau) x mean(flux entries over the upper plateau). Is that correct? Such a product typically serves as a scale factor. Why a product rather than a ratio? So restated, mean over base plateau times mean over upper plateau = 54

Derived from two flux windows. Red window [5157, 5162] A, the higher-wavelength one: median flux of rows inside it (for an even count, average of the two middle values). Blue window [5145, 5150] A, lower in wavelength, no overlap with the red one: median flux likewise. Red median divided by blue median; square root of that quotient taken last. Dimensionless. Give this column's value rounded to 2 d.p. 1.17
